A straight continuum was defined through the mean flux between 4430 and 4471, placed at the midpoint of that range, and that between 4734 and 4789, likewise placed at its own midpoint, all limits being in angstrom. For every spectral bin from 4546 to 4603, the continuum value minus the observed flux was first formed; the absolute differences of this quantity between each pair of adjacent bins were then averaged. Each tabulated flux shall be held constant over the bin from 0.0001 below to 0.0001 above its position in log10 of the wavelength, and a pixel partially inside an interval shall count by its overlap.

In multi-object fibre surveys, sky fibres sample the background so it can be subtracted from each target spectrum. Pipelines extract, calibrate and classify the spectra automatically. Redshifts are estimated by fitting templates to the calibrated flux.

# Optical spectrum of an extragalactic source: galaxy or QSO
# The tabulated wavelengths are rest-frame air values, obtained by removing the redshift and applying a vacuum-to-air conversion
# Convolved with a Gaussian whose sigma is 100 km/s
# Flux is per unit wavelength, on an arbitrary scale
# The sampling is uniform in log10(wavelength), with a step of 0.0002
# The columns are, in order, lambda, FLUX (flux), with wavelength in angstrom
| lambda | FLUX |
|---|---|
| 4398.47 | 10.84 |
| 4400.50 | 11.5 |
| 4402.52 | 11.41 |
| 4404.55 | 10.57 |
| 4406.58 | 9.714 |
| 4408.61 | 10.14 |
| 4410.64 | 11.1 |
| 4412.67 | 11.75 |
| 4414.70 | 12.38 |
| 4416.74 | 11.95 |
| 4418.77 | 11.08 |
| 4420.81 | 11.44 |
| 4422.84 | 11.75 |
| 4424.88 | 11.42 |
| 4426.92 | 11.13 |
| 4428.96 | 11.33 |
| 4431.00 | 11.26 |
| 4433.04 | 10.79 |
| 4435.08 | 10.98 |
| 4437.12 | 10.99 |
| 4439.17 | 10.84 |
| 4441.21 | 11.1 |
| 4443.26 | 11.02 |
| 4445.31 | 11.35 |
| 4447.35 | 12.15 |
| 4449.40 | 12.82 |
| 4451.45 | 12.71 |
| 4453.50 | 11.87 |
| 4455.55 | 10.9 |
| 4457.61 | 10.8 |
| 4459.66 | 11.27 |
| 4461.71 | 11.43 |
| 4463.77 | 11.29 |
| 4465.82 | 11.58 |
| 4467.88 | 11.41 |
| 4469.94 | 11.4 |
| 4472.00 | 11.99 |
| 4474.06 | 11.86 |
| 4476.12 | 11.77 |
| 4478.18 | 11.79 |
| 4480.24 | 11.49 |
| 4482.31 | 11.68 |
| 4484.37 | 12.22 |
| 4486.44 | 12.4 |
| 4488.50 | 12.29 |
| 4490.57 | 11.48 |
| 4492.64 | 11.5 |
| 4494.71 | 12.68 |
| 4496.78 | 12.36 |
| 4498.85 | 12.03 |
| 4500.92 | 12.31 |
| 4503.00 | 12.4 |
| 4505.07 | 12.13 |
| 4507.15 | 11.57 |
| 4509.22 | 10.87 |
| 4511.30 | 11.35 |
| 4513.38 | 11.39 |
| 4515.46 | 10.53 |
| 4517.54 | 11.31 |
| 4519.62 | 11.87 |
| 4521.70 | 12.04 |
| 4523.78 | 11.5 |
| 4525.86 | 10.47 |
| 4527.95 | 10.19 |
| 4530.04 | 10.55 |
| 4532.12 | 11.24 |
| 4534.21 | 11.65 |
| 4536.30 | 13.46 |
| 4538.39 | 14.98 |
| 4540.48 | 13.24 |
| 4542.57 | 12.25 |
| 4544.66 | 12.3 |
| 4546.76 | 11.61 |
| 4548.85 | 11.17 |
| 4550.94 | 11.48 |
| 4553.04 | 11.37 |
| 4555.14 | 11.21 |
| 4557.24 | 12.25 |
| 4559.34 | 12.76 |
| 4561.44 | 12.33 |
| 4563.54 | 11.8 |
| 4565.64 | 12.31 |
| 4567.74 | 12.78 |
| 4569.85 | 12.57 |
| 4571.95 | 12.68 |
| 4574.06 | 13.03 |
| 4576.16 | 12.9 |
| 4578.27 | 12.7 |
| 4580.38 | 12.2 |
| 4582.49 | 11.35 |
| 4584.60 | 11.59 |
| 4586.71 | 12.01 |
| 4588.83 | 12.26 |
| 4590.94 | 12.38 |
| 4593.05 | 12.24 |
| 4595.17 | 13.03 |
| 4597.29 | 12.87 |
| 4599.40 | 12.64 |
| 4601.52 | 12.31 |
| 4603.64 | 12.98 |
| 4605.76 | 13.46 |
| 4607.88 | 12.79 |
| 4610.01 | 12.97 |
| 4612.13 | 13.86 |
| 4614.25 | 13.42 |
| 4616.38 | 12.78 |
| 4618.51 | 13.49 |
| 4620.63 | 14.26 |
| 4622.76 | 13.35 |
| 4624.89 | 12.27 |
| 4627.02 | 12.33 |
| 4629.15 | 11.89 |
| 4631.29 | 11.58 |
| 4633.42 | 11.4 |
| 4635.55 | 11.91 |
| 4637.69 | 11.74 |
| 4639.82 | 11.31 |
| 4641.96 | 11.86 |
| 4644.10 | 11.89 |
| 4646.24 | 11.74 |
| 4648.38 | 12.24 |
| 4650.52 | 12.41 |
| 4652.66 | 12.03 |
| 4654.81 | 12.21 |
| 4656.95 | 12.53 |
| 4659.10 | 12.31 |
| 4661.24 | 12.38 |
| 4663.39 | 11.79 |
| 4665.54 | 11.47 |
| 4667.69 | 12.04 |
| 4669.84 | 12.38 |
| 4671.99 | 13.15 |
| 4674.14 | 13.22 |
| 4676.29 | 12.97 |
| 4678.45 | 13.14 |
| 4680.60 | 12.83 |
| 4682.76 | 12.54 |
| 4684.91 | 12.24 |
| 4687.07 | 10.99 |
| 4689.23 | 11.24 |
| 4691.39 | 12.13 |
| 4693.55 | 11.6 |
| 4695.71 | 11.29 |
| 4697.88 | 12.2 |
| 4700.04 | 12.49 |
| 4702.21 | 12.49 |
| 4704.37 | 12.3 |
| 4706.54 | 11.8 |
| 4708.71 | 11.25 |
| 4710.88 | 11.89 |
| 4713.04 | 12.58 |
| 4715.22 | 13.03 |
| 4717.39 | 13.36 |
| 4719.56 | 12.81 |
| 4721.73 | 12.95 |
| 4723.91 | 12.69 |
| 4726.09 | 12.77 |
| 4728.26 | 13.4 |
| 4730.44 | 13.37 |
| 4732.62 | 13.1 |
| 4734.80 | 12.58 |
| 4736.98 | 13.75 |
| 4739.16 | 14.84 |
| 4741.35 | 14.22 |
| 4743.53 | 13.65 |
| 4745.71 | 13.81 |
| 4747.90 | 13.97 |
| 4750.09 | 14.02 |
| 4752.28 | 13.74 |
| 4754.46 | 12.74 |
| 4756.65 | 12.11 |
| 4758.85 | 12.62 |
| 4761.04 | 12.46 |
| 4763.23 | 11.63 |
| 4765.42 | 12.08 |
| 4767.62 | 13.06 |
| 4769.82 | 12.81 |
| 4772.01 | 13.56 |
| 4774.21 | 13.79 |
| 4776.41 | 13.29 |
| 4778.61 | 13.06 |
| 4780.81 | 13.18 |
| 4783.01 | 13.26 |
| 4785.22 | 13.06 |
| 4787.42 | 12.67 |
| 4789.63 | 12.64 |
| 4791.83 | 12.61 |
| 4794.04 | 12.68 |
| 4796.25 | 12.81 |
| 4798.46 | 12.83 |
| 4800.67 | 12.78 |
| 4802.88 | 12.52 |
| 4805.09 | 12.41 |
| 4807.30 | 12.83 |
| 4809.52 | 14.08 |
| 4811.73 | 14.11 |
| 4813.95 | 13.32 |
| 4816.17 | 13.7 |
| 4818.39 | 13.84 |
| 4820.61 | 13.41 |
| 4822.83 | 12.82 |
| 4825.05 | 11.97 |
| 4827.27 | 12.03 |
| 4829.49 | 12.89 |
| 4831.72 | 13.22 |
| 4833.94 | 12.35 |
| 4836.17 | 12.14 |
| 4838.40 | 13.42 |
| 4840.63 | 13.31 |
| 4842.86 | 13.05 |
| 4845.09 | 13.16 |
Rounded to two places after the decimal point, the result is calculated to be 0.37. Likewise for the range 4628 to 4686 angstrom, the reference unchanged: 0.31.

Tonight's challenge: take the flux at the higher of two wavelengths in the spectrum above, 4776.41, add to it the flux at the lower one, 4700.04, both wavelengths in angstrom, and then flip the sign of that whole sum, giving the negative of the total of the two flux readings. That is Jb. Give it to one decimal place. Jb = -25.8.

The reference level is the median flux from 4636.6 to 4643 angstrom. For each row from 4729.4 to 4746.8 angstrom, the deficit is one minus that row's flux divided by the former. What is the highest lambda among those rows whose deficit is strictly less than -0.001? 4745.71 angstrom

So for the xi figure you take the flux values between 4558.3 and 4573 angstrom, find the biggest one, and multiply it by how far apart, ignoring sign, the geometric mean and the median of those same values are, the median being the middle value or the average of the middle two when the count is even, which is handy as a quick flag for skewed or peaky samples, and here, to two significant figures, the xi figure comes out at 1.4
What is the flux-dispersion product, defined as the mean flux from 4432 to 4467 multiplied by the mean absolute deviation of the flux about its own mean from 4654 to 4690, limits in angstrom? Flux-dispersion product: 5.7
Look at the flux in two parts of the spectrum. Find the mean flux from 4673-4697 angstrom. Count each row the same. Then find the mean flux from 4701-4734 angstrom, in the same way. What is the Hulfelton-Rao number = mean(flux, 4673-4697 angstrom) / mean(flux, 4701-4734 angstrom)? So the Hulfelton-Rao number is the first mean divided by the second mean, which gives 0.964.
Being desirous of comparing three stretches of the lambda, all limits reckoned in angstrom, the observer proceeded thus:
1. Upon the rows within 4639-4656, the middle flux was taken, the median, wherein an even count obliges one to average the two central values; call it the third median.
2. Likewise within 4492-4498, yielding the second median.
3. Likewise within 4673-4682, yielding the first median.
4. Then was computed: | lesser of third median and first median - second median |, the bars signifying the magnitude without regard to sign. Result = 0.40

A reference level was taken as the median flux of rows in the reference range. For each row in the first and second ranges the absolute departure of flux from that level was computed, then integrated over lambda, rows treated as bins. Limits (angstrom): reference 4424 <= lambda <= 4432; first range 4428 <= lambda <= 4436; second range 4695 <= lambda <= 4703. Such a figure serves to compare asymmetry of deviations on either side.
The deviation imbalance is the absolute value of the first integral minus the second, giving 5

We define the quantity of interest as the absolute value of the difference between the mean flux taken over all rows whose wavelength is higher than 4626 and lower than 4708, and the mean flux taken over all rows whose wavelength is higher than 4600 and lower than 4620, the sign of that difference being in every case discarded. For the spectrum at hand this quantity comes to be 1.0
